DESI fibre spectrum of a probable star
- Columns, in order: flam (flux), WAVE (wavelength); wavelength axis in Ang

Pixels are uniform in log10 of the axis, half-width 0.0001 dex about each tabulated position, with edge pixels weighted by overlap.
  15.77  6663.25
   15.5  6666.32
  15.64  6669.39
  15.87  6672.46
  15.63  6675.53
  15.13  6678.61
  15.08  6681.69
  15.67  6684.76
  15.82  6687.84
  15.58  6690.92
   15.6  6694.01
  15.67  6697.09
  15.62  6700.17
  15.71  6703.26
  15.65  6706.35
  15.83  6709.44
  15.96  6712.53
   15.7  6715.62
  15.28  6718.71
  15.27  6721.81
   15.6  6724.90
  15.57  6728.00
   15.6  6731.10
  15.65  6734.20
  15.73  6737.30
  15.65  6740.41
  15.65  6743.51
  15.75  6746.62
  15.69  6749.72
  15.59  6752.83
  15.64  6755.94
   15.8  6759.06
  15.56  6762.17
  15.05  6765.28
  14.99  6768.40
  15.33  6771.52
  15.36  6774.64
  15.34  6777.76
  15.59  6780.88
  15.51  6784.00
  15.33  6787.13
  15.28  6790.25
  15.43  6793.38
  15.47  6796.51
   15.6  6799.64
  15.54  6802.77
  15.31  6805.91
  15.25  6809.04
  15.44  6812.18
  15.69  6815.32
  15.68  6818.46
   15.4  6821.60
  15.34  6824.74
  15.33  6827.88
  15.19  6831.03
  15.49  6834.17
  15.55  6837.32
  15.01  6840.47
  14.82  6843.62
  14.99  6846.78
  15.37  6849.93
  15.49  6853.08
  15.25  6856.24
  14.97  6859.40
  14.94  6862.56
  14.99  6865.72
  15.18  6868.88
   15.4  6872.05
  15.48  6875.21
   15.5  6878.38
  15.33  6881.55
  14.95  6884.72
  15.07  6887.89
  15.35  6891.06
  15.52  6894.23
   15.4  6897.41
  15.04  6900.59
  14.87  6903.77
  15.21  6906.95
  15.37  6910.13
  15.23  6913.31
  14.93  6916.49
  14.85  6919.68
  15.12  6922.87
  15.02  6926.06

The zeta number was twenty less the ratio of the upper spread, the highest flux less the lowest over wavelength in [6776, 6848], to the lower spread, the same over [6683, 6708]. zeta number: 16.4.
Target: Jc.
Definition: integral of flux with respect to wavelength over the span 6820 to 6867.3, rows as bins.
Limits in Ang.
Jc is 719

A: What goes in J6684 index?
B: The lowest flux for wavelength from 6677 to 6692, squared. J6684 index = 227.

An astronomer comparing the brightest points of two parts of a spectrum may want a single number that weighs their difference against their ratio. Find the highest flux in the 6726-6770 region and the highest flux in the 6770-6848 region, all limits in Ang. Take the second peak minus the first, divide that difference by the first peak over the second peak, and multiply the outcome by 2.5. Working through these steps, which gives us -0.27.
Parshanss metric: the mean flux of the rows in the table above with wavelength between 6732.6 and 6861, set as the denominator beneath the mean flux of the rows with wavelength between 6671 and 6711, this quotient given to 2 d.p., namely 1.01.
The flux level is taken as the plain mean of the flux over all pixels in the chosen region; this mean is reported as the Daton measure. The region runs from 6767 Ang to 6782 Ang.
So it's 15.3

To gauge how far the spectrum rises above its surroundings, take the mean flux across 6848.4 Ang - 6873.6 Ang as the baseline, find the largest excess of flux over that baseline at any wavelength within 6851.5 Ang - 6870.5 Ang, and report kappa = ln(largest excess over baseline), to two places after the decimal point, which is -1.23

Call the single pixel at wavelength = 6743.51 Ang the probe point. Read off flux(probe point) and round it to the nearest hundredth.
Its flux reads 15.65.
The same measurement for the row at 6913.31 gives 15.23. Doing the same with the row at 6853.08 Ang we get 15.49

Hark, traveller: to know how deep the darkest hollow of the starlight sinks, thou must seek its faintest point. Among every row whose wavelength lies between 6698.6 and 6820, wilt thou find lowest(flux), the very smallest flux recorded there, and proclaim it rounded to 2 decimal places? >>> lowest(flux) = 14.99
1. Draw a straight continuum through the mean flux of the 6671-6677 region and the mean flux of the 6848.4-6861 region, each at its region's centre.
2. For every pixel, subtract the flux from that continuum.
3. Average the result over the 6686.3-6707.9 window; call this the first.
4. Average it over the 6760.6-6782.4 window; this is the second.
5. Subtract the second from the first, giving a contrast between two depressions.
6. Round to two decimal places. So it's -0.15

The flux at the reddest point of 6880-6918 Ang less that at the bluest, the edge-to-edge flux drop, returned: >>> -0.40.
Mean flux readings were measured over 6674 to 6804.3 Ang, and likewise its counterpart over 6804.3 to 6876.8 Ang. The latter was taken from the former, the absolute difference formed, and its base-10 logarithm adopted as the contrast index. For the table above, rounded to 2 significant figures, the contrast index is -0.60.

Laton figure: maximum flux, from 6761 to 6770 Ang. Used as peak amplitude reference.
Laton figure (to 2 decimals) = 15.56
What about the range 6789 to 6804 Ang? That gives 15.60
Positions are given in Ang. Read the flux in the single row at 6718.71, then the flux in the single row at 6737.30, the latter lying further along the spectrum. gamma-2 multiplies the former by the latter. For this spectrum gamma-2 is 240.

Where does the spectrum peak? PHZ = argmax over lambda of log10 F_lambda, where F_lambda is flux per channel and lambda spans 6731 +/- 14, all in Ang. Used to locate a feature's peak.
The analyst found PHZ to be 6737.30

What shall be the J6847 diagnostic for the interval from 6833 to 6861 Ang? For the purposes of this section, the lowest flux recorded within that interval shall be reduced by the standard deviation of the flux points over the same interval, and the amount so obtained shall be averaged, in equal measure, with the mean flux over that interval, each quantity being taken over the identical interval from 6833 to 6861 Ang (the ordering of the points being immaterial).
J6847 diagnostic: 14.9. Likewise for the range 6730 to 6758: 15.6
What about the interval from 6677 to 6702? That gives 15.2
